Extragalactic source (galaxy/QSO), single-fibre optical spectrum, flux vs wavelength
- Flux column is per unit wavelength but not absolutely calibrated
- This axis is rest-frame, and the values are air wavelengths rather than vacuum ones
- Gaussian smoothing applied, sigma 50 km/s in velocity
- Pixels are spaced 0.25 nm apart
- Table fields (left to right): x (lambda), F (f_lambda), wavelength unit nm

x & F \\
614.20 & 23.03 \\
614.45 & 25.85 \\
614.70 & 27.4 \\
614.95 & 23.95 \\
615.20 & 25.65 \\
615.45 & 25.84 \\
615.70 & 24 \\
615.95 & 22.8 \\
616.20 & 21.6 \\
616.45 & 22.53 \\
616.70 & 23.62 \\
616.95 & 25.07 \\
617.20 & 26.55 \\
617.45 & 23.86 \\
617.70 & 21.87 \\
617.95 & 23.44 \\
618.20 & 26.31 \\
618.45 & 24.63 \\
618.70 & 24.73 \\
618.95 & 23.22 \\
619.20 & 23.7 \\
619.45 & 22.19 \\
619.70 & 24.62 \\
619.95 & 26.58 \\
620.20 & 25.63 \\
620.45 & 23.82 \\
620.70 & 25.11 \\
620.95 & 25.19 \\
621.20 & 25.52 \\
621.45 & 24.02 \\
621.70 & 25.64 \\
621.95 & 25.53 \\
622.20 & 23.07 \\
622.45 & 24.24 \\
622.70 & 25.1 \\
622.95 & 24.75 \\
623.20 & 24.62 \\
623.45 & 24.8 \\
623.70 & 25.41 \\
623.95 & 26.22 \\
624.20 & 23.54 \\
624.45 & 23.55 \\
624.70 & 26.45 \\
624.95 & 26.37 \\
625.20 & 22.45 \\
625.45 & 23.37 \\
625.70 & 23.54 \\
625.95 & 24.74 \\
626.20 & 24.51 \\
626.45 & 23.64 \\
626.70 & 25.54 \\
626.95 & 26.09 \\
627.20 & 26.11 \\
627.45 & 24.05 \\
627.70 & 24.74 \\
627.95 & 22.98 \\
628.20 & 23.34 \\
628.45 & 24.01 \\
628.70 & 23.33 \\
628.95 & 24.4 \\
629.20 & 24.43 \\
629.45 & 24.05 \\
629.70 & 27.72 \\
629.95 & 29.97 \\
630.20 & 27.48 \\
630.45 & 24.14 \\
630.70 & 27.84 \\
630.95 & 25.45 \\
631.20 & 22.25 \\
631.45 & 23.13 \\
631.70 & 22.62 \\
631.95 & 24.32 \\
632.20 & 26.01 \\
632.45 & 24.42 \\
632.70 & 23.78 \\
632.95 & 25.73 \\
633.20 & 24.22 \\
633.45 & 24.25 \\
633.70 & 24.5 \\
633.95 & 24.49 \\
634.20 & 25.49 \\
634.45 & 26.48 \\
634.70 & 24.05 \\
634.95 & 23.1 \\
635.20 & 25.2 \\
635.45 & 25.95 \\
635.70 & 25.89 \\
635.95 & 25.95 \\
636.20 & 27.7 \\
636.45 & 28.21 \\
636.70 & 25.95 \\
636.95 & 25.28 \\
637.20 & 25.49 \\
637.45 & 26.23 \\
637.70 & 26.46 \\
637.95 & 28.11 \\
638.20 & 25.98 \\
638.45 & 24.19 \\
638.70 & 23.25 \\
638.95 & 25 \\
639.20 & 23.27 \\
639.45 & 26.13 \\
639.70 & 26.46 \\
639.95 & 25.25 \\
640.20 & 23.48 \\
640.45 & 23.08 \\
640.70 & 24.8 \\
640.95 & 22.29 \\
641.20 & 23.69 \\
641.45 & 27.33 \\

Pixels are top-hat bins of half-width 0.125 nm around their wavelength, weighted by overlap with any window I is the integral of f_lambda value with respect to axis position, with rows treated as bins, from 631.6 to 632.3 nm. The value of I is 17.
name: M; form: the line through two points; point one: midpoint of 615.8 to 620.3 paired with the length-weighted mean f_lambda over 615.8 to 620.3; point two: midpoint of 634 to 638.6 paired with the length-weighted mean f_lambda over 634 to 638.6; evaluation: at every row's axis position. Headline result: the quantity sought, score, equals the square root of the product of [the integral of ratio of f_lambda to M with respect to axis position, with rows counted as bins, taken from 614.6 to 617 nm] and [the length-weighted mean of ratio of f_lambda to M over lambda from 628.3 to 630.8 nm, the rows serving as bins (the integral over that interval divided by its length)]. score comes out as 1.58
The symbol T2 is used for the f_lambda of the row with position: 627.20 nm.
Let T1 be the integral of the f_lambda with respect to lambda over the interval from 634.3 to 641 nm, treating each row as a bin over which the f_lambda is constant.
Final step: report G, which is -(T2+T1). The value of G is -196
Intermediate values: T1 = 170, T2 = 26.11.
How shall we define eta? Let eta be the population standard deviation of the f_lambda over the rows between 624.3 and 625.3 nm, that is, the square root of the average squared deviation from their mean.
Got 1.7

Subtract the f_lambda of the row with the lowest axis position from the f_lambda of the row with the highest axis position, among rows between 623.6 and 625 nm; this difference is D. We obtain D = 1.0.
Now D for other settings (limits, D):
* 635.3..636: 0.0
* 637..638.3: 0.5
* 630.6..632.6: -3.4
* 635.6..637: -0.6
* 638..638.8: -2.7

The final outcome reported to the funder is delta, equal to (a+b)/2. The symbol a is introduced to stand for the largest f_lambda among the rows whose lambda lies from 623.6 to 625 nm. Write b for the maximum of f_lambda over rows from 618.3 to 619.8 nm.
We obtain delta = 25.59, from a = 26.45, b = 24.73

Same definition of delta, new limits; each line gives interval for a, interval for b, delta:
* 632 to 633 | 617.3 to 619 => 26.16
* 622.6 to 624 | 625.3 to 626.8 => 25.88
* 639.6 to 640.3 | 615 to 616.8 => 26.15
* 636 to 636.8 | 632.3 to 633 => 26.97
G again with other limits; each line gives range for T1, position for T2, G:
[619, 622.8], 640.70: -118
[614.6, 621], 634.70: -180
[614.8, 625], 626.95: -276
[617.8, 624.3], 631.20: -183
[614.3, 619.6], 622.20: -151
